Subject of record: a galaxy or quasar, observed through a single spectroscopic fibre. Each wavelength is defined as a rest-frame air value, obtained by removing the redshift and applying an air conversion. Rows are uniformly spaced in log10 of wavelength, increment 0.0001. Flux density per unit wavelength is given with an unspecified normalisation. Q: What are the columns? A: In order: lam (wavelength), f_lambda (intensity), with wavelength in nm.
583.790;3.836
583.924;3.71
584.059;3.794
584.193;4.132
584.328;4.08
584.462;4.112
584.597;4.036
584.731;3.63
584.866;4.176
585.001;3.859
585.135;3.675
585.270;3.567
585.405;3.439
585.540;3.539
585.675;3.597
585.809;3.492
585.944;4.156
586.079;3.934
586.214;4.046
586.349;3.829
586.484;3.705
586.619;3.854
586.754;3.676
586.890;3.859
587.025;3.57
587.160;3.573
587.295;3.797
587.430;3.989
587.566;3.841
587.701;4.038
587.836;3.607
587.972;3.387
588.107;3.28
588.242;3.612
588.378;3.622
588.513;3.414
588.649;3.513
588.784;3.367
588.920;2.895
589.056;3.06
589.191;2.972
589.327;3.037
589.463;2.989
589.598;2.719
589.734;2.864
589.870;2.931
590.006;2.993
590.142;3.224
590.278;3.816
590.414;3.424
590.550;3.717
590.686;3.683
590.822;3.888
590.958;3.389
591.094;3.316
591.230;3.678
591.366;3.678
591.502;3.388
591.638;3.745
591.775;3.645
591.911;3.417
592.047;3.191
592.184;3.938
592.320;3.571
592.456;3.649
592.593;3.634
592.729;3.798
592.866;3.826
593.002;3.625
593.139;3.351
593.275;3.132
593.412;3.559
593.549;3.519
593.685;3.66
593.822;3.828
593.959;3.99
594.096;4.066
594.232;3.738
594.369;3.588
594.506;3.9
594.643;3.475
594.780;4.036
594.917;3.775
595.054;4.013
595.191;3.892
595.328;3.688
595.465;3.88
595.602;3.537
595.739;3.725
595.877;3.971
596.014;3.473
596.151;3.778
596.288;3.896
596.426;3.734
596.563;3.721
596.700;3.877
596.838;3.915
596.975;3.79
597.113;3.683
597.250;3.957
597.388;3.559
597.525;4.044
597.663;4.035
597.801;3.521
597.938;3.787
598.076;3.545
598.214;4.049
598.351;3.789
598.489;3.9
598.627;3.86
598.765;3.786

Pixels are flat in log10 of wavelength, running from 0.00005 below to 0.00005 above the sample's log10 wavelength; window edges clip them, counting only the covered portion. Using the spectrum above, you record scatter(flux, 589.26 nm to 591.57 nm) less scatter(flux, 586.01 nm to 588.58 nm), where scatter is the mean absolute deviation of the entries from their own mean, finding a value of 0.13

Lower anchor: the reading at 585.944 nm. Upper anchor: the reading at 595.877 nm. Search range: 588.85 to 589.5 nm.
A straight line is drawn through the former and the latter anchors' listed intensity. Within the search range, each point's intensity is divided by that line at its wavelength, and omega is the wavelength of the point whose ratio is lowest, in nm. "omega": 588.920 nm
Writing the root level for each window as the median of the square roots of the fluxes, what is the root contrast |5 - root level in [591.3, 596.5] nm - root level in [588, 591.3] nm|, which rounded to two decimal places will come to 1.25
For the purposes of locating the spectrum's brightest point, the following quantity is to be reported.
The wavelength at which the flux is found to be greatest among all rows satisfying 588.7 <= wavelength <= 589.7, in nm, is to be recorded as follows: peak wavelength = 588.784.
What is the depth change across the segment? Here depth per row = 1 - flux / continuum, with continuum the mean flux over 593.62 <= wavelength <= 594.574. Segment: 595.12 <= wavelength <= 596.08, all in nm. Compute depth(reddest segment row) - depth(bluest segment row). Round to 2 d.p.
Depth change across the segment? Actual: 0.11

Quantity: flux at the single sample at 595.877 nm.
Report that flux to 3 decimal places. 3.971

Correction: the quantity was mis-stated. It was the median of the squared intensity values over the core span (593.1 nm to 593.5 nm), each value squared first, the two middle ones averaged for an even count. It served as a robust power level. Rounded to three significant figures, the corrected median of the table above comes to 11.2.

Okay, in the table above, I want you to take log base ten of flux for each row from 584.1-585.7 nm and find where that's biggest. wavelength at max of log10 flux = 584.866 nm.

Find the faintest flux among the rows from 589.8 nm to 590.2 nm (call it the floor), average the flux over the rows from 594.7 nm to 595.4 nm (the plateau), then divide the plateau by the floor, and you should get 1.32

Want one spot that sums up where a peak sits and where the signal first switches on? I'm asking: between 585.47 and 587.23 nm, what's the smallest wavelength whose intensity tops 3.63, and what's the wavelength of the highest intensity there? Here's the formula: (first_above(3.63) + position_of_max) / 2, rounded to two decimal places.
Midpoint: 585.94 nm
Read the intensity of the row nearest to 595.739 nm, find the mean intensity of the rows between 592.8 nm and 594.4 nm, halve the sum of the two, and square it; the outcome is 14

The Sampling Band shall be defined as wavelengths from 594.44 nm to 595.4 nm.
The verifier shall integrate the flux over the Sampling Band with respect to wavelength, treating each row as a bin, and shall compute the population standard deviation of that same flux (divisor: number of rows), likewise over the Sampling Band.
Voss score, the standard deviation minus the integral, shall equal -3.49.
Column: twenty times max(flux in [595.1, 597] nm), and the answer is 79.4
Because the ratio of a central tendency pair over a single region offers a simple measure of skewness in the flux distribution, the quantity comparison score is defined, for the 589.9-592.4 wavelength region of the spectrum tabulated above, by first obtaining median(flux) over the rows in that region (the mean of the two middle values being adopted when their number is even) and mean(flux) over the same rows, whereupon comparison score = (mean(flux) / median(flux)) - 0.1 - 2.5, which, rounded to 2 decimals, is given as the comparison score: -1.62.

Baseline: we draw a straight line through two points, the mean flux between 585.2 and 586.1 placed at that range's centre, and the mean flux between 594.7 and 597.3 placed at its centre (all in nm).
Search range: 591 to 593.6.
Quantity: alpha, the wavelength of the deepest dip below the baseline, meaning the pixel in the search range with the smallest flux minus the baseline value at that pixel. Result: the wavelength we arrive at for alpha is 593.275 nm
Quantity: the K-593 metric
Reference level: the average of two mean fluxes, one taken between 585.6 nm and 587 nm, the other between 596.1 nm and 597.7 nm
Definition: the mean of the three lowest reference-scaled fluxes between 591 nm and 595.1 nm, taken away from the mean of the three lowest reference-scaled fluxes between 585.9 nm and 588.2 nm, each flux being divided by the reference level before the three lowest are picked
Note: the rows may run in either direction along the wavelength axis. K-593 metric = 0.052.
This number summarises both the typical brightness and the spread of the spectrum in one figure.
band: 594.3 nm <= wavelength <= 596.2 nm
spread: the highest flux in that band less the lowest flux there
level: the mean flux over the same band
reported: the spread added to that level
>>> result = 4.33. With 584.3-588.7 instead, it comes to 4.64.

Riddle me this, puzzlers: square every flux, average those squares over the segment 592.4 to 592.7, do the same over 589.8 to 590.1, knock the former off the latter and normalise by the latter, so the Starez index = -0.51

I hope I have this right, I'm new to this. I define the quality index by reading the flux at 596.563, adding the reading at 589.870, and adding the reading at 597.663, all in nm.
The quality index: 10.7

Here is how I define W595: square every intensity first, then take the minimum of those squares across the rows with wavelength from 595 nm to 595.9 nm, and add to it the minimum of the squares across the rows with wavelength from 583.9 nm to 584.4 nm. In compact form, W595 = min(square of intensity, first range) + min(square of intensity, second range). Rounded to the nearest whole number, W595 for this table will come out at 26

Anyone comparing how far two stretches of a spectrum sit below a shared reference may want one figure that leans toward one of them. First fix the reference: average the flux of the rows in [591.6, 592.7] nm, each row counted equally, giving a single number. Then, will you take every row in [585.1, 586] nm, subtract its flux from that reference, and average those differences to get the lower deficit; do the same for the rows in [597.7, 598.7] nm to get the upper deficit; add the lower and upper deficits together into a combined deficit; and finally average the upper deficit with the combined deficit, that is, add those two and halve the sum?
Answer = -0.20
